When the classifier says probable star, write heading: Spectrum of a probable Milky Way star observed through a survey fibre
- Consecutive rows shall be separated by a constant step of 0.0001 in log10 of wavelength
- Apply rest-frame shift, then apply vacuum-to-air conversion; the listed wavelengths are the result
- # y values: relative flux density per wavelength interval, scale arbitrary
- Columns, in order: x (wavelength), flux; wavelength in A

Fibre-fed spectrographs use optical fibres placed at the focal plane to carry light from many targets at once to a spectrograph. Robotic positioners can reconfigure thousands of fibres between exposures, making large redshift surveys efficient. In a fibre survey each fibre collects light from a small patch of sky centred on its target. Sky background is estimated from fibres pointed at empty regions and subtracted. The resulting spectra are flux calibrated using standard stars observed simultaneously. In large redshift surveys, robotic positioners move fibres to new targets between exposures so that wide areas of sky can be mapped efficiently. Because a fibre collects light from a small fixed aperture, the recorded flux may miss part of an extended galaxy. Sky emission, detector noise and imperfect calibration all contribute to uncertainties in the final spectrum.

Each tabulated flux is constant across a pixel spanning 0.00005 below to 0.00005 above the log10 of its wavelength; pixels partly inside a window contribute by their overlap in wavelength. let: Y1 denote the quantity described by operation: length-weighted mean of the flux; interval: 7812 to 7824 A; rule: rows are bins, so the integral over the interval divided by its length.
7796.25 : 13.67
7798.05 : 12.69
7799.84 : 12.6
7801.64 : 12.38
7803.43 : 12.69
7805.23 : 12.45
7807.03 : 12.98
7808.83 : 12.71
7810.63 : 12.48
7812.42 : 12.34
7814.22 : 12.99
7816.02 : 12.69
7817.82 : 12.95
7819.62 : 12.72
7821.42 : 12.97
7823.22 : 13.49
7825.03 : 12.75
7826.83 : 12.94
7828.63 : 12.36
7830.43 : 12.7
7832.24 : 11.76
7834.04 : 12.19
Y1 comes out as 12.9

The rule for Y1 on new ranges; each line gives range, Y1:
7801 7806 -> 12.5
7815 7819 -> 12.8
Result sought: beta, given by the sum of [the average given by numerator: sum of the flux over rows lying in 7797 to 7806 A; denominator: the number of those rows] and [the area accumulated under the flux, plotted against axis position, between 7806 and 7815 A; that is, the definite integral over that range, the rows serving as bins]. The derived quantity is 127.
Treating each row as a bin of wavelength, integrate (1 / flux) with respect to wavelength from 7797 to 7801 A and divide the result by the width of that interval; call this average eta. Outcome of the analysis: 0.0789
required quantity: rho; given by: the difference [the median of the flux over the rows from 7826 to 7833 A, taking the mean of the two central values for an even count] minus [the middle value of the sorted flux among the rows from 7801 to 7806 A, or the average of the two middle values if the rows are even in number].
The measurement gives 0.1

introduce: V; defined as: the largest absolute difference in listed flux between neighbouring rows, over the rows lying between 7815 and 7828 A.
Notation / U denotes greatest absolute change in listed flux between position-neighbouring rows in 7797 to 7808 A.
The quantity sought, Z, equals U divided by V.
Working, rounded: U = 0.5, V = 0.74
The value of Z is 0.7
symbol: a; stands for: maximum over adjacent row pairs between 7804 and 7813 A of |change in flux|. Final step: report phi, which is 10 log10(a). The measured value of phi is -2.8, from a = 0.5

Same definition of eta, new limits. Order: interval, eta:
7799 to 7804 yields 0.0798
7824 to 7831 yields 0.0787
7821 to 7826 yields 0.0764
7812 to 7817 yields 0.0787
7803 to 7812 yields 0.0791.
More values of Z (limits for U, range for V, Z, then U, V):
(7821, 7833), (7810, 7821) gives 1.4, 0.9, 0.65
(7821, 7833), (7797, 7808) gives 1.8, 0.9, 0.53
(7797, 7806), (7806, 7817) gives 0.5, 0.3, 0.65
